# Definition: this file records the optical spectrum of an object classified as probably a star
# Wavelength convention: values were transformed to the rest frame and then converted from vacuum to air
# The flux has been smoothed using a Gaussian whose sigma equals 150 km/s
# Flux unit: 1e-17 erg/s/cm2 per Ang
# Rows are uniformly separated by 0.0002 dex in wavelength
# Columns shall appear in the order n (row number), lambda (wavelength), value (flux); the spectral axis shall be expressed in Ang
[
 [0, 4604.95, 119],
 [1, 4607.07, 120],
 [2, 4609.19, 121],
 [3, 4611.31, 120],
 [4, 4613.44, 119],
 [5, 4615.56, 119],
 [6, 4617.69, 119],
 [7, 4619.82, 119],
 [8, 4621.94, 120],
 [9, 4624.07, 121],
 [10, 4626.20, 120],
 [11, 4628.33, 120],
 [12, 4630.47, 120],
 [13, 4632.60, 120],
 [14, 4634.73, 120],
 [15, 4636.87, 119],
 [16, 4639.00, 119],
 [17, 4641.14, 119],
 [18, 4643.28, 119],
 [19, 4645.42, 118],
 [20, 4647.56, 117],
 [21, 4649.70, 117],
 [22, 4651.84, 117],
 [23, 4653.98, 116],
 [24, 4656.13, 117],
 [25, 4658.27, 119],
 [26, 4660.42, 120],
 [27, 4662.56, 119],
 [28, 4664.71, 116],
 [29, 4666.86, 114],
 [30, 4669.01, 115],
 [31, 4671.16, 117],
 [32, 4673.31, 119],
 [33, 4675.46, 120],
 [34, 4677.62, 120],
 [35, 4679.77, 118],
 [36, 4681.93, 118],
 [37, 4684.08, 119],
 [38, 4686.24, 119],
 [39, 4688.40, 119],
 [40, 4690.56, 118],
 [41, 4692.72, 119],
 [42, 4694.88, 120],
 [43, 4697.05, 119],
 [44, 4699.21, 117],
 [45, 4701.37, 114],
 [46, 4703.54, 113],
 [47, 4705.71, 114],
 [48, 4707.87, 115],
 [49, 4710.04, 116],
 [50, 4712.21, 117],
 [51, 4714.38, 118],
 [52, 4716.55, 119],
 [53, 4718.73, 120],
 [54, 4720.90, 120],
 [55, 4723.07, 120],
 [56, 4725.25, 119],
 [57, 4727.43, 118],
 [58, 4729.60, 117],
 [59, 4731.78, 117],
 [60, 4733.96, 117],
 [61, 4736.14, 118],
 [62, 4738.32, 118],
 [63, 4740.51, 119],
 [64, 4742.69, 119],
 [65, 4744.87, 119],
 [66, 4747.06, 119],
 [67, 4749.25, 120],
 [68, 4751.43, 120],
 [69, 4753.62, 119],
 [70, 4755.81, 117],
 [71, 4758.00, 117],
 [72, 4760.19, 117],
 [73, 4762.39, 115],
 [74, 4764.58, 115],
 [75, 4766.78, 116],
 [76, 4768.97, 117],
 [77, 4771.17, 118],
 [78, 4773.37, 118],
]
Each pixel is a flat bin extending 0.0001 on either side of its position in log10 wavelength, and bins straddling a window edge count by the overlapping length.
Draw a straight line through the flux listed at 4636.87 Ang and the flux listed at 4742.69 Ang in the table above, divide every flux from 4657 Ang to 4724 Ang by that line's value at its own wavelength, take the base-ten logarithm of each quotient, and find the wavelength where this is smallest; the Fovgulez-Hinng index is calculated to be 4703.54 Ang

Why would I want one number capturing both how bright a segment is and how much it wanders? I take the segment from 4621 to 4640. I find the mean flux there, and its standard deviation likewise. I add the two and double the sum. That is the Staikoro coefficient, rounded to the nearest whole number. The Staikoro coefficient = 241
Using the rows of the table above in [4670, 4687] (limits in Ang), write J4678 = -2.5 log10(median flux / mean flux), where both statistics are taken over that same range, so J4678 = -0.0023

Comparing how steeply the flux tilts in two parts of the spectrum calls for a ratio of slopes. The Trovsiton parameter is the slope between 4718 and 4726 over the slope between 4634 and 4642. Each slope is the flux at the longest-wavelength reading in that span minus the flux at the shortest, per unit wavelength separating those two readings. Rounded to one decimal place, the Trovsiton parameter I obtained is 1.0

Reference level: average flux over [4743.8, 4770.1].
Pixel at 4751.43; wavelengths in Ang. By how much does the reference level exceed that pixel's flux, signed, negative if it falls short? -2.4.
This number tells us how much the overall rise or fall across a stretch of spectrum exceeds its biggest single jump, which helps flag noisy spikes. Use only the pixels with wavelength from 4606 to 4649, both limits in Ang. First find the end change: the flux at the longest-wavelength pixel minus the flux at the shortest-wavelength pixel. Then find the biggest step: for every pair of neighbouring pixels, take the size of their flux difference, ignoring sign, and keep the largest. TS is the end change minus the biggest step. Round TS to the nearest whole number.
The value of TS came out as -4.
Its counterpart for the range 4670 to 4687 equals 0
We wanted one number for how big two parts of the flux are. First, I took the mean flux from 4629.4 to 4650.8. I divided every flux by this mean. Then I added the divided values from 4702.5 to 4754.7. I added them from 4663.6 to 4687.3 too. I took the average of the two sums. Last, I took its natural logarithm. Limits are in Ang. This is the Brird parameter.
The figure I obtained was 2.9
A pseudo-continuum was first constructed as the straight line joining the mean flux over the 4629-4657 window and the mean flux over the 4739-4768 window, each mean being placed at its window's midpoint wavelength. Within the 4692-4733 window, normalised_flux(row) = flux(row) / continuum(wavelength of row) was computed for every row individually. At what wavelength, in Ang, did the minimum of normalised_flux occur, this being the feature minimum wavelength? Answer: 4703.54 Ang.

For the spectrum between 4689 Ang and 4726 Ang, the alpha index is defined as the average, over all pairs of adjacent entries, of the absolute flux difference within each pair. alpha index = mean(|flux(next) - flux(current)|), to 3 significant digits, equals 1.06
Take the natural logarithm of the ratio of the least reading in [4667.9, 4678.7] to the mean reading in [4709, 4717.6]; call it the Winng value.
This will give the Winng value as -0.02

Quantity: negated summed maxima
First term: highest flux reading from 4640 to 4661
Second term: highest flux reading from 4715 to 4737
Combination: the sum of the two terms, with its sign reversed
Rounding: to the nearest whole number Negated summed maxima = -240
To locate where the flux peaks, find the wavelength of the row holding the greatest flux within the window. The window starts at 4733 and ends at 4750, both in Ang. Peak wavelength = 4749.25 Ang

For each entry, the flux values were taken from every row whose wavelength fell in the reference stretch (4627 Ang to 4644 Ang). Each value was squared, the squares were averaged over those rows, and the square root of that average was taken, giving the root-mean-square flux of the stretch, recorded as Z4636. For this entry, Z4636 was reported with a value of 120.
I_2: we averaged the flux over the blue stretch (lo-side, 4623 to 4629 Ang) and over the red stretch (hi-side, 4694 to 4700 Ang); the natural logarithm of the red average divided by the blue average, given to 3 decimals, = -0.014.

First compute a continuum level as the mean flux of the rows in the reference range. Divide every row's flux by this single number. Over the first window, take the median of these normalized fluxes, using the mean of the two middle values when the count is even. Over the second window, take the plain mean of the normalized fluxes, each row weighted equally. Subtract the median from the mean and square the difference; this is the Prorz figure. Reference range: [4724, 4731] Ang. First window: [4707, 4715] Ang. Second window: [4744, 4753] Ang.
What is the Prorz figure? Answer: 0.0006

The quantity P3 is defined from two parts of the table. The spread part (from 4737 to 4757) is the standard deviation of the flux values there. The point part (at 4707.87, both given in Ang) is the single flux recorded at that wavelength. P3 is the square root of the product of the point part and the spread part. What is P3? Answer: 10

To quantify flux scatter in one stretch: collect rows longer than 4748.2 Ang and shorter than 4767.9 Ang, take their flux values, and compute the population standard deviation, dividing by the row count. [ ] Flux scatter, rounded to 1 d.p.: 1.8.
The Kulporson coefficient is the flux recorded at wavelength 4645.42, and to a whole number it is 118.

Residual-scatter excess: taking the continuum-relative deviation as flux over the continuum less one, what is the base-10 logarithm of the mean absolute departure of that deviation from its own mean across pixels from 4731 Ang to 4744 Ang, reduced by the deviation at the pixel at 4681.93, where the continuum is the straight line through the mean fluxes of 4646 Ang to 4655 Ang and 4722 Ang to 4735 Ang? -2.28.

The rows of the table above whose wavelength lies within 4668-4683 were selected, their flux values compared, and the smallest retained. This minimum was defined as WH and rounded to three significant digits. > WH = 115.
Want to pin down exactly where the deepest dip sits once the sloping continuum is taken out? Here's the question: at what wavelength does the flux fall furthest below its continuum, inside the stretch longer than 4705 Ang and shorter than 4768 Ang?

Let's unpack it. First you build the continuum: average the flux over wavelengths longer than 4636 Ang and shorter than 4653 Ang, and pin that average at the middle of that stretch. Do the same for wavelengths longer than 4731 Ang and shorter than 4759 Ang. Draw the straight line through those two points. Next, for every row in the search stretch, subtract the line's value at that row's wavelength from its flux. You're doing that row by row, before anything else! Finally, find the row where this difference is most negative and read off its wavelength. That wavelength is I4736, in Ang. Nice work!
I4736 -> 4705.71 Ang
